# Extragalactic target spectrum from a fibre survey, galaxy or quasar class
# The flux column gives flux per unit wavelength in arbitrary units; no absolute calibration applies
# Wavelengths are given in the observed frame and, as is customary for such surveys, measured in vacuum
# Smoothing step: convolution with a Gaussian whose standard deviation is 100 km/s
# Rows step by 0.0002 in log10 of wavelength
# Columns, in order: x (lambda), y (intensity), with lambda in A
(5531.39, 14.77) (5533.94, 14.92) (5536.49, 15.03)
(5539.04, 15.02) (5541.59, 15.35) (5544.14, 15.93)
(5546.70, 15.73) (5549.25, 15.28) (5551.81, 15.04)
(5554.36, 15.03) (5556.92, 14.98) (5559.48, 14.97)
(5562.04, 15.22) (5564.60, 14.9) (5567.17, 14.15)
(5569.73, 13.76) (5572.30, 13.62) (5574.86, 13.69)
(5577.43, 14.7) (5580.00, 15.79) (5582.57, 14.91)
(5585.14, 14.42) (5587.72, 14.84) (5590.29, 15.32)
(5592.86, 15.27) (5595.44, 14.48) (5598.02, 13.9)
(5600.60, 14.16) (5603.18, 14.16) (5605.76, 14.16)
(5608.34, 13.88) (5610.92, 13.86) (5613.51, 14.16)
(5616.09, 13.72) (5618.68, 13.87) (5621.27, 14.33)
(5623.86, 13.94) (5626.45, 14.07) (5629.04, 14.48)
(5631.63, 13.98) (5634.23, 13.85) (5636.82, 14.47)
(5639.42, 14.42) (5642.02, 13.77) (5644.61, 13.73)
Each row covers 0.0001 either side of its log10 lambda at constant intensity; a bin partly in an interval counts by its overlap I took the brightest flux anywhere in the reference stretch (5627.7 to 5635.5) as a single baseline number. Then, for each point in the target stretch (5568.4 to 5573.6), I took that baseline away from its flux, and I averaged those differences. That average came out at -0.8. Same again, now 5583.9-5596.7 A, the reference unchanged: 0.4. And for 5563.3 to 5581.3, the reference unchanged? -0.1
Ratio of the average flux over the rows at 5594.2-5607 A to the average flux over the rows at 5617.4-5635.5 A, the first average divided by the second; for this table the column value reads 1.01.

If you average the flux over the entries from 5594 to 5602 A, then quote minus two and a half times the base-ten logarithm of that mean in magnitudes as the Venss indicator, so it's -2.88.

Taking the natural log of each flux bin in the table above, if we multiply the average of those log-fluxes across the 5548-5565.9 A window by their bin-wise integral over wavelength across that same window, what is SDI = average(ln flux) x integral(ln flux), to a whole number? 132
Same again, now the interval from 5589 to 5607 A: 129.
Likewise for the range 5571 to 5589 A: 129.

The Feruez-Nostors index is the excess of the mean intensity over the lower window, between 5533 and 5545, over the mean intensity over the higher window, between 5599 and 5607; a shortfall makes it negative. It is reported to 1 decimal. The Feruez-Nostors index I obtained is 1.1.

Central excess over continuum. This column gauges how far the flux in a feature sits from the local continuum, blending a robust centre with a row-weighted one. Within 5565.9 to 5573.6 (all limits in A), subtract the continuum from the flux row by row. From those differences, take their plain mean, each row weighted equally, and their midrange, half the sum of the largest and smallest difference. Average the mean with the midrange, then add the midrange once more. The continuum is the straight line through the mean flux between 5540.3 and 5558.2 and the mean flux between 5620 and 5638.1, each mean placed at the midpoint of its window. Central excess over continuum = -2.3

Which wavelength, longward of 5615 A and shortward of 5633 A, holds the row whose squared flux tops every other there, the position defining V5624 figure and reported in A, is 5629.04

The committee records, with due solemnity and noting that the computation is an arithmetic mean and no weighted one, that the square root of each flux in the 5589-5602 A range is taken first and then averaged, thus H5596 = 3.82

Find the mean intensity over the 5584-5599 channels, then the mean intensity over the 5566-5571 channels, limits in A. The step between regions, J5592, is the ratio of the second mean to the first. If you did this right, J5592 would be 0.95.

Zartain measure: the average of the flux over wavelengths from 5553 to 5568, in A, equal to 14.9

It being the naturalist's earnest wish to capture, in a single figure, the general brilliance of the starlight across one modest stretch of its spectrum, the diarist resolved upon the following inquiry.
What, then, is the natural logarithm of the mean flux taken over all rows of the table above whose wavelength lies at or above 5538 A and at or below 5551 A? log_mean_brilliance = 2.74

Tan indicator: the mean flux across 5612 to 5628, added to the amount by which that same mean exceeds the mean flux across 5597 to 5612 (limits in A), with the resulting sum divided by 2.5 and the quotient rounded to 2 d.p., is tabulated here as 5.60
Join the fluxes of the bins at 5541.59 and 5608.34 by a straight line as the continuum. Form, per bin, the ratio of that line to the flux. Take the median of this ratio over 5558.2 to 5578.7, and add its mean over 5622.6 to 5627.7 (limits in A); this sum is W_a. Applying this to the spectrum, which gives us 1.987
